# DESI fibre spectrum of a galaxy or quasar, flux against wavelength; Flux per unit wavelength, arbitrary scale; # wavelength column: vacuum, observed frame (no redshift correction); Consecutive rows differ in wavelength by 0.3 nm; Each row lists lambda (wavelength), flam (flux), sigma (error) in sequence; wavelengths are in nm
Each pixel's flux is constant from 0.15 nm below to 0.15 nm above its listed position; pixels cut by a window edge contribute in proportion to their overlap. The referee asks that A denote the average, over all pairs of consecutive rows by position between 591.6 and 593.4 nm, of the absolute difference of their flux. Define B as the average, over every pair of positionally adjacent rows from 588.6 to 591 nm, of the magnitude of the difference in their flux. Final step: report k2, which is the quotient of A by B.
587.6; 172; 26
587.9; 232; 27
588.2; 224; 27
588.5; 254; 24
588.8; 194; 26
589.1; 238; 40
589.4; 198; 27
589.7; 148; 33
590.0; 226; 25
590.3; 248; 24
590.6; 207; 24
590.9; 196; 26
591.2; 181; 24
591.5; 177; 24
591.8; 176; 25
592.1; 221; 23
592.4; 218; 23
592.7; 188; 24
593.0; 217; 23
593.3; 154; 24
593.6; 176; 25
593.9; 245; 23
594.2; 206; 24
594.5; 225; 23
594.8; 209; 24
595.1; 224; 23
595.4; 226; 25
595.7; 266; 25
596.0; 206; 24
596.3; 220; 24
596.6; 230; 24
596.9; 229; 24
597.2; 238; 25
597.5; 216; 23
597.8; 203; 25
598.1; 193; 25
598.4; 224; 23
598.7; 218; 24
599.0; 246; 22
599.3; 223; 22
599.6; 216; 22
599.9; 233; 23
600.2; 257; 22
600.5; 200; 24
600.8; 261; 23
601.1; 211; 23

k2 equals 0.83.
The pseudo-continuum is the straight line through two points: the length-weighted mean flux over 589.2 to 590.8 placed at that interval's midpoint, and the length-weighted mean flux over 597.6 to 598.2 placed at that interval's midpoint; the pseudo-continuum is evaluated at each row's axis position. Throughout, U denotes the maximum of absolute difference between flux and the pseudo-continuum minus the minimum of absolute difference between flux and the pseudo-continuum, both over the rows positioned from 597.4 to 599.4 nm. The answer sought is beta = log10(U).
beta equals 1.64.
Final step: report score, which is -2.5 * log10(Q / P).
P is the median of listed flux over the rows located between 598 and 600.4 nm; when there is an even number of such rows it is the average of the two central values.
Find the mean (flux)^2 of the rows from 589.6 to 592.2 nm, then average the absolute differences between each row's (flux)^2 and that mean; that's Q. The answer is -4.1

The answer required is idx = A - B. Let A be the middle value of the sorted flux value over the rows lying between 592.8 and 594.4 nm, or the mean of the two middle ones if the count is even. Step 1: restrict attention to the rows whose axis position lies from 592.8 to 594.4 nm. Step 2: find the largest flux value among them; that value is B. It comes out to -39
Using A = 206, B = 245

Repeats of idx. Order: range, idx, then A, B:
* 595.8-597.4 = -9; 229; 238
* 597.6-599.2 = -28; 218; 246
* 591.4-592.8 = -33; 188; 221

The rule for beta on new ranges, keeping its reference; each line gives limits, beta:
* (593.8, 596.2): 1.79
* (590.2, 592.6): 1.61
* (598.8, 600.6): 1.75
